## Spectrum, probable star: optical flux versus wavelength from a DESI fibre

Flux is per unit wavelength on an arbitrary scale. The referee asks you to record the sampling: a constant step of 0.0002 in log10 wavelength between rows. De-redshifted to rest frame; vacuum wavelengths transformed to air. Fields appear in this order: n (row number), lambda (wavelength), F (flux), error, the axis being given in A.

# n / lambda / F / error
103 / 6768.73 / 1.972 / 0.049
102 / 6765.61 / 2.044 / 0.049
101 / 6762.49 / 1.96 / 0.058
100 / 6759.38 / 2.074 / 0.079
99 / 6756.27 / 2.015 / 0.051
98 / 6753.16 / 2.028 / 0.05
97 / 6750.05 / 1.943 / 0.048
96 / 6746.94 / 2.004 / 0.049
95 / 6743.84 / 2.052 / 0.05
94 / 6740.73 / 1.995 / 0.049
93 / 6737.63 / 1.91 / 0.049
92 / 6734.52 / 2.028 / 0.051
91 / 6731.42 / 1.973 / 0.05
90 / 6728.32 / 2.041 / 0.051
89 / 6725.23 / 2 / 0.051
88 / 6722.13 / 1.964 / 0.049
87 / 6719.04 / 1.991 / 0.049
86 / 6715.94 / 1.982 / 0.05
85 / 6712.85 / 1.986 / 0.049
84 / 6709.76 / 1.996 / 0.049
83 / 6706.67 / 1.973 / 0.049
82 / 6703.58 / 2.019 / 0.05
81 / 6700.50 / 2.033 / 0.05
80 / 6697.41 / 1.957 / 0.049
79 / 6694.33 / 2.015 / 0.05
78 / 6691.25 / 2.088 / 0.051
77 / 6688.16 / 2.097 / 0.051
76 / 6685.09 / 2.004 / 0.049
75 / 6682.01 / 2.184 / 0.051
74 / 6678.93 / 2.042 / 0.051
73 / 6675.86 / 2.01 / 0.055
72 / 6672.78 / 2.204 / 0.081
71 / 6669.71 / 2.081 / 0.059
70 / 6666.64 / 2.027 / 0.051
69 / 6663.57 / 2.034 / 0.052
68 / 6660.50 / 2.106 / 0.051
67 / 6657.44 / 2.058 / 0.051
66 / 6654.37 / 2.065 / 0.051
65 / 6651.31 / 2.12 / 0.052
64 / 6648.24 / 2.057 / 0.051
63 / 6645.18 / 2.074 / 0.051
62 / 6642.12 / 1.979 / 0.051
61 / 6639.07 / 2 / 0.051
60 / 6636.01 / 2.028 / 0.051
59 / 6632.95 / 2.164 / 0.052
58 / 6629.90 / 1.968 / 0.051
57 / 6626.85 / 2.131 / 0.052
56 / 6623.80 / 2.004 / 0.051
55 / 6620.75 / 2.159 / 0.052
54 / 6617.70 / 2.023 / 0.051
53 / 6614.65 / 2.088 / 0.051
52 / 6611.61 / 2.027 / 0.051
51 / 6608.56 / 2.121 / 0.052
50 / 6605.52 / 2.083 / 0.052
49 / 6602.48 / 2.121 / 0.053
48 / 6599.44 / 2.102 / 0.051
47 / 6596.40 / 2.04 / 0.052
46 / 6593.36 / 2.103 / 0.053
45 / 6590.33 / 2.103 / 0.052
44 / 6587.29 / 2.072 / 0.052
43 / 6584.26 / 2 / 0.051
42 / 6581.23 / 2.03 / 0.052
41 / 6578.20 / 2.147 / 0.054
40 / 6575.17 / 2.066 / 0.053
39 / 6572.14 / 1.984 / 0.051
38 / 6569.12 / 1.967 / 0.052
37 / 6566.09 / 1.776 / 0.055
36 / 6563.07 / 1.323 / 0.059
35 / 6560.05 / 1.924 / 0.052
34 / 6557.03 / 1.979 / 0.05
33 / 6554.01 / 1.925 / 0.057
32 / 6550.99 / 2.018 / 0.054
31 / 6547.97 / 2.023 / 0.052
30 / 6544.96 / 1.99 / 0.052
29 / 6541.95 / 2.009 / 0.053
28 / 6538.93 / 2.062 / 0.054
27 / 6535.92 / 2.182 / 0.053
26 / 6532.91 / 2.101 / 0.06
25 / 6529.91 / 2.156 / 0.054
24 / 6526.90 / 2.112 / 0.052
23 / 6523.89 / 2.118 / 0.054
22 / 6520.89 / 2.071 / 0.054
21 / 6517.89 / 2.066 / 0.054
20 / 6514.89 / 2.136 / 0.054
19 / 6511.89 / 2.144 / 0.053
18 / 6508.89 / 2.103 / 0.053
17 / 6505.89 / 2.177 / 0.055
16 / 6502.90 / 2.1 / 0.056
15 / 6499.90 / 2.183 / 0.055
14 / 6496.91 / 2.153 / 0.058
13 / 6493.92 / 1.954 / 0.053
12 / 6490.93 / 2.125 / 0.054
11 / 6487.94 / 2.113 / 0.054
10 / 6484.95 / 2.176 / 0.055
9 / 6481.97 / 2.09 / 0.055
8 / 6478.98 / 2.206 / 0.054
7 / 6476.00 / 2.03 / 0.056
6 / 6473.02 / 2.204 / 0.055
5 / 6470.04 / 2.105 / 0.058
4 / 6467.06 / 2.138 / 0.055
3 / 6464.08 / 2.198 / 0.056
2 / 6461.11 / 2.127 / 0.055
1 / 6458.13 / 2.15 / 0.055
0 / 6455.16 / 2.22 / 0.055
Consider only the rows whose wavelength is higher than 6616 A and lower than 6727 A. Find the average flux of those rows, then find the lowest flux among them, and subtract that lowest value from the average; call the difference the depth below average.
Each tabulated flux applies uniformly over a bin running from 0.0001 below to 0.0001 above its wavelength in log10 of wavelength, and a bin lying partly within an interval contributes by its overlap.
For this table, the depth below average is 0.088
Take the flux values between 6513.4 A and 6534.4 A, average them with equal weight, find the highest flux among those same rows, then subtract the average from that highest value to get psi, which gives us 0.047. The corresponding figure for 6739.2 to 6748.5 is 0.035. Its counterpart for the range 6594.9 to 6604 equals 0.033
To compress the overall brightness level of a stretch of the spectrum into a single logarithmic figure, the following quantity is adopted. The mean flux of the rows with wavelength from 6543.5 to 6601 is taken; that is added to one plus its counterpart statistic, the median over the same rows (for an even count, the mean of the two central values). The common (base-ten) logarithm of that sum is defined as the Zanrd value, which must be 0.699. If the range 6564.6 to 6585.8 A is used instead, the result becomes 0.699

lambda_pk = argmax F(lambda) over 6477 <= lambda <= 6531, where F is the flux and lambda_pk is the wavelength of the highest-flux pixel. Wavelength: 6478.98 A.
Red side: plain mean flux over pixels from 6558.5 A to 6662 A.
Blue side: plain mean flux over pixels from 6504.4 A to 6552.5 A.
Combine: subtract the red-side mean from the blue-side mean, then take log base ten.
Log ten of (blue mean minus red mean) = -1.21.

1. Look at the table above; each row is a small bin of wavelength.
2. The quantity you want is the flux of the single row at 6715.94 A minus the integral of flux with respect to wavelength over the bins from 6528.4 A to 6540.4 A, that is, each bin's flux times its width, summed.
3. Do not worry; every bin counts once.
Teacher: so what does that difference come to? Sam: -24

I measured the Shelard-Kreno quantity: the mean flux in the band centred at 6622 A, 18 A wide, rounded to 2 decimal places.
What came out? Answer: 2.06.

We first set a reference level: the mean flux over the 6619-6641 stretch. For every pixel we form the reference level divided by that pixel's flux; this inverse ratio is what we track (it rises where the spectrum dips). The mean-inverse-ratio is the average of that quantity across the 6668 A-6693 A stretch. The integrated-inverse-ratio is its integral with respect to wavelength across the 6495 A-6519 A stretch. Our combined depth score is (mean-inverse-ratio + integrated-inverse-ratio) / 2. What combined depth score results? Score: 12.1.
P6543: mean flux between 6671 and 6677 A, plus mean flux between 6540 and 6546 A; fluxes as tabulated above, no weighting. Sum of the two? 4.11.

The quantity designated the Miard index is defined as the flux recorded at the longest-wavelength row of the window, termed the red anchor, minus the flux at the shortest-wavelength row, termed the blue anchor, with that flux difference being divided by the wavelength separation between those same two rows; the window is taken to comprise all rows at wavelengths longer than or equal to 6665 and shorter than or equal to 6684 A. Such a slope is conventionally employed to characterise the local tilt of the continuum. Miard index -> 0.010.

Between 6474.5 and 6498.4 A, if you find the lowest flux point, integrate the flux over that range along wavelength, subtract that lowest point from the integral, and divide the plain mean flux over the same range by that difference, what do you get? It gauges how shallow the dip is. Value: 0.0435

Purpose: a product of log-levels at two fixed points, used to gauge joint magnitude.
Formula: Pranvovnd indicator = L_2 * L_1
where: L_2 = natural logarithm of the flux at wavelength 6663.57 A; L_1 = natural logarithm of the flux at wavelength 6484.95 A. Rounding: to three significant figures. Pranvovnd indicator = 0.552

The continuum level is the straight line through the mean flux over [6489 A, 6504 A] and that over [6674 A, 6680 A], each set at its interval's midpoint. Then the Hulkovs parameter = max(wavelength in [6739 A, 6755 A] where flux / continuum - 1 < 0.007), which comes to 6750.05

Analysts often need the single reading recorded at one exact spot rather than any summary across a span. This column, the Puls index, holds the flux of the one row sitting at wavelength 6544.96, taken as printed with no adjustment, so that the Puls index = 1.99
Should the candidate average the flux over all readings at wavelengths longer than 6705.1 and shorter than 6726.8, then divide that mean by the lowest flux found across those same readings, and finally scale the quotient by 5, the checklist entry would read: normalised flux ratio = 5.05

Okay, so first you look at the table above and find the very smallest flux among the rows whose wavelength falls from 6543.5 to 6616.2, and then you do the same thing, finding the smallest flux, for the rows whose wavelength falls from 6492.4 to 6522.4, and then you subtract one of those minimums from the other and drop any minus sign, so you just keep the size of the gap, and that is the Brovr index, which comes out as 0.63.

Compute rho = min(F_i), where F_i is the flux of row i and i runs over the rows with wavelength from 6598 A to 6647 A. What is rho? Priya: 1.968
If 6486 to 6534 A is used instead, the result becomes 1.954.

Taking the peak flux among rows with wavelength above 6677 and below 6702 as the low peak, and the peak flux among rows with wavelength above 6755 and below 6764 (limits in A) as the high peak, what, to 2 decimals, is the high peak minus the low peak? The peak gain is -0.11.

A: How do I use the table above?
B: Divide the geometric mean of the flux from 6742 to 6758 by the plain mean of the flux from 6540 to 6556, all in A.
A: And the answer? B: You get 1.01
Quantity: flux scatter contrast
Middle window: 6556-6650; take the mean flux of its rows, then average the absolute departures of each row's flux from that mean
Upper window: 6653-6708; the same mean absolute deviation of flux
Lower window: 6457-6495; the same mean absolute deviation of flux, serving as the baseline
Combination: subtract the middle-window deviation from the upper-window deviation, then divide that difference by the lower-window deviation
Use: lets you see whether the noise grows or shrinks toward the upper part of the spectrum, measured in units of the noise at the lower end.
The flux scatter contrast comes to -0.72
